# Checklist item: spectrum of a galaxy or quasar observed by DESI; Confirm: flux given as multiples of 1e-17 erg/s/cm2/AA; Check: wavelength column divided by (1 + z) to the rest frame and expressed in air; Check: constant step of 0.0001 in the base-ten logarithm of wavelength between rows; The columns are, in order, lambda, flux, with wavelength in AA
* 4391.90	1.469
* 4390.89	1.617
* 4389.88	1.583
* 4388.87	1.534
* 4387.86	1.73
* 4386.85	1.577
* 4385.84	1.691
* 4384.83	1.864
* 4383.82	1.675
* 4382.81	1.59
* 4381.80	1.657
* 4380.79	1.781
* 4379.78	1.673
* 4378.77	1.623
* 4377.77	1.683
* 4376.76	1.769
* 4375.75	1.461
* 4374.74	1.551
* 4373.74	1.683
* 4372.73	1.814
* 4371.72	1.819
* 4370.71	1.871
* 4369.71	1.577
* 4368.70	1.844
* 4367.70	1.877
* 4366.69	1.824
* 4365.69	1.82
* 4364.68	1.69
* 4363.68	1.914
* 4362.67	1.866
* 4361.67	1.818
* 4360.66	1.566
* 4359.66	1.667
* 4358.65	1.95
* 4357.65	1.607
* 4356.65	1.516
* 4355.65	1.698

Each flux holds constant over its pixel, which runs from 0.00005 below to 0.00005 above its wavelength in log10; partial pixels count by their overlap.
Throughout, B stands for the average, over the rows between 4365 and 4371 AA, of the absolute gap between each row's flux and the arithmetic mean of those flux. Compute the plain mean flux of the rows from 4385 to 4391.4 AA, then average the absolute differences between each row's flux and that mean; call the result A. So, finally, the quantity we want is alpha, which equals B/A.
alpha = 1.3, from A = 0.059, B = 0.075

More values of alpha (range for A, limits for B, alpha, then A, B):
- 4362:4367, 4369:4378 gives 2.1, 0.054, 0.112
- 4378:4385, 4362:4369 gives 0.7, 0.073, 0.048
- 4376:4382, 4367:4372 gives 1.7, 0.052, 0.088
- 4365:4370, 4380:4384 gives 0.6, 0.085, 0.053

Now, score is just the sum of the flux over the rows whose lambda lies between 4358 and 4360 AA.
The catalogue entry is 3.6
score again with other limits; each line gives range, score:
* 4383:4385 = 3.5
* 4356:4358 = 3.1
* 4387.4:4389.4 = 3.3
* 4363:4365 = 3.6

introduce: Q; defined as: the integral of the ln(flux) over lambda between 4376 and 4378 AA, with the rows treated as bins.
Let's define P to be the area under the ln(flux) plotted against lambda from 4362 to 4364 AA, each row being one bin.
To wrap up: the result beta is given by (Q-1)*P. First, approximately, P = 1.26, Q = 1.053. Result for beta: 0.07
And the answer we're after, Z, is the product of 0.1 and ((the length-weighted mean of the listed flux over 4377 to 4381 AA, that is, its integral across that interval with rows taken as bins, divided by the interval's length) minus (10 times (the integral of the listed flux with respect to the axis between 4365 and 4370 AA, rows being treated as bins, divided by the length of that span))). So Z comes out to -1.62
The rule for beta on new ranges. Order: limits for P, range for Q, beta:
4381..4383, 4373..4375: 0.00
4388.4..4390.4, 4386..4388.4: 0.19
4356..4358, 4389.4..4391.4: -0.05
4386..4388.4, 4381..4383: 0.00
